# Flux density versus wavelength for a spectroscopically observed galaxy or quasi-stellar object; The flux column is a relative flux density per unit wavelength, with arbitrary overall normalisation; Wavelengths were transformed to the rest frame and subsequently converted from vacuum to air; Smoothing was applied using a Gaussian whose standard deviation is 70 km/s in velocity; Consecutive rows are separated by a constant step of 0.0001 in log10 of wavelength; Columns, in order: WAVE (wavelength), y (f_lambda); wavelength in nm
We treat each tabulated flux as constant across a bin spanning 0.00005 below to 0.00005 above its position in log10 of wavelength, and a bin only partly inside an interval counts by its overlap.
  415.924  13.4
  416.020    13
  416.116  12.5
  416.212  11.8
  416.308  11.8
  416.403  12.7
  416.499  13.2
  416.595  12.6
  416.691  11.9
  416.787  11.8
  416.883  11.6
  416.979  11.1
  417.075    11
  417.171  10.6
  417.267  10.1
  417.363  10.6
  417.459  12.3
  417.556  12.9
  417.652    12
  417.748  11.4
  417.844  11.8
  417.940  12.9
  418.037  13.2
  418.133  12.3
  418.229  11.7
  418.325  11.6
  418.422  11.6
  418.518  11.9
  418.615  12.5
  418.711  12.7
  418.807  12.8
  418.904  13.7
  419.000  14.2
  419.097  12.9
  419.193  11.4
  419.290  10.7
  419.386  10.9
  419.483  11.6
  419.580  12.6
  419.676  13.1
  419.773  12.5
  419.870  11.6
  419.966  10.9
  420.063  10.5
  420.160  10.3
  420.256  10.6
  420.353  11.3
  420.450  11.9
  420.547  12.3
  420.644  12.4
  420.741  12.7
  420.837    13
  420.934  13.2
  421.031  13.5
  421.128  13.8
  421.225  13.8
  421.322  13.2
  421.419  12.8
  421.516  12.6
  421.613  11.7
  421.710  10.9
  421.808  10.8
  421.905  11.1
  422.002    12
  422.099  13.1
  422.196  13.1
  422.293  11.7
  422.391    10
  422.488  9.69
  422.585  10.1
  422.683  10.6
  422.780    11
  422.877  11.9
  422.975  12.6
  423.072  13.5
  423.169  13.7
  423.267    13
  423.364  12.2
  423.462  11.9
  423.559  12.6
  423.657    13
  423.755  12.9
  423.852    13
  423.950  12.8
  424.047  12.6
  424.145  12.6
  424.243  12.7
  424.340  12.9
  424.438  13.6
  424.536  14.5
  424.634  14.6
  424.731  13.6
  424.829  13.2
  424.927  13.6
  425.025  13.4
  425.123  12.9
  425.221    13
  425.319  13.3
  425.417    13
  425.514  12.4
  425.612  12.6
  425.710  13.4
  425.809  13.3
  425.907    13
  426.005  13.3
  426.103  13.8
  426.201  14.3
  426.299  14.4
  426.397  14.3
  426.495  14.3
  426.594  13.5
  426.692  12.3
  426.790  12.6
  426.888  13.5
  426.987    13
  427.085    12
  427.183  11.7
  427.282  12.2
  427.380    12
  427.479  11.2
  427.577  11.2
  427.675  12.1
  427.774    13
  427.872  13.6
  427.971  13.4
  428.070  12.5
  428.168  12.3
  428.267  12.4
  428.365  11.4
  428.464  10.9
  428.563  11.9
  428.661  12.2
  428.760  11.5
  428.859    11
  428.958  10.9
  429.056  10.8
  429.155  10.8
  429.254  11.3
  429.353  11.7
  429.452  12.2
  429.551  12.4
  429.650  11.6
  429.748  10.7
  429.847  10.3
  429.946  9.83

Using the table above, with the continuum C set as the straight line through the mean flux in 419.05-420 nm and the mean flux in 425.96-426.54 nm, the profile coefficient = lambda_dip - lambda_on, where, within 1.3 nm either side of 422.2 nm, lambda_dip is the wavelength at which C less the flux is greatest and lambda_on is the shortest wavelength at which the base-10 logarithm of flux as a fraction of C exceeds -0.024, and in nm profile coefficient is 1.55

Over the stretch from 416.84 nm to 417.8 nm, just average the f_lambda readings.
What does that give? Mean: 11.4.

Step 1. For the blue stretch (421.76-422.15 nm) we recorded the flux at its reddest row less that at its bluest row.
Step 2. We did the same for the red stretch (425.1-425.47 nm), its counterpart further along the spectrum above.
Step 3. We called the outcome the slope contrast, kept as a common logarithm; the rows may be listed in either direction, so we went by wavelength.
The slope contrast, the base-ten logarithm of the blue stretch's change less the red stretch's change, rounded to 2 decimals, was 0.34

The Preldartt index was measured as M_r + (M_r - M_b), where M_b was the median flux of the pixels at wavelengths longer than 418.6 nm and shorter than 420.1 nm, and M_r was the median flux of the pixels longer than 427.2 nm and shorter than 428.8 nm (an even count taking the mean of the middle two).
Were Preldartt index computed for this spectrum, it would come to 11.8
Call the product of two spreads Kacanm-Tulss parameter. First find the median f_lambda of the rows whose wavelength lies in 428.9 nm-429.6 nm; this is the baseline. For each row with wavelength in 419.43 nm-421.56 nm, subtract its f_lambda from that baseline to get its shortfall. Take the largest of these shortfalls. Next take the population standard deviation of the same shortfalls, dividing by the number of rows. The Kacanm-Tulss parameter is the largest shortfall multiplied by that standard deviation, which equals 1.0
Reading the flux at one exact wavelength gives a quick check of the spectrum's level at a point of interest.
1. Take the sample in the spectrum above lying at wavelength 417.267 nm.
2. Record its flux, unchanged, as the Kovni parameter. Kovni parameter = 10.1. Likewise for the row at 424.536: 14.5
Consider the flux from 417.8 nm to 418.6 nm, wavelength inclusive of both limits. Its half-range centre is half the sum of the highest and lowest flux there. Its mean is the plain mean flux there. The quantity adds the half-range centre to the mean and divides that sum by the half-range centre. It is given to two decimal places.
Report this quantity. 1.98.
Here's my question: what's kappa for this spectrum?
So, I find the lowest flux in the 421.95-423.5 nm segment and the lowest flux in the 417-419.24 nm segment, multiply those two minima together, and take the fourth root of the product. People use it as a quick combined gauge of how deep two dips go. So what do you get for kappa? 3.15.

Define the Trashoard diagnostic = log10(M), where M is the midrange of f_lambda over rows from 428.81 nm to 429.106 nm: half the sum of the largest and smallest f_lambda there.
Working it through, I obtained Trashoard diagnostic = 1.04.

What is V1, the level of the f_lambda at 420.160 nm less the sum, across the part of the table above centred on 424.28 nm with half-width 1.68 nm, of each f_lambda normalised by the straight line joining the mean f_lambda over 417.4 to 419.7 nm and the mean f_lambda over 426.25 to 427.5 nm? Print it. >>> -24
